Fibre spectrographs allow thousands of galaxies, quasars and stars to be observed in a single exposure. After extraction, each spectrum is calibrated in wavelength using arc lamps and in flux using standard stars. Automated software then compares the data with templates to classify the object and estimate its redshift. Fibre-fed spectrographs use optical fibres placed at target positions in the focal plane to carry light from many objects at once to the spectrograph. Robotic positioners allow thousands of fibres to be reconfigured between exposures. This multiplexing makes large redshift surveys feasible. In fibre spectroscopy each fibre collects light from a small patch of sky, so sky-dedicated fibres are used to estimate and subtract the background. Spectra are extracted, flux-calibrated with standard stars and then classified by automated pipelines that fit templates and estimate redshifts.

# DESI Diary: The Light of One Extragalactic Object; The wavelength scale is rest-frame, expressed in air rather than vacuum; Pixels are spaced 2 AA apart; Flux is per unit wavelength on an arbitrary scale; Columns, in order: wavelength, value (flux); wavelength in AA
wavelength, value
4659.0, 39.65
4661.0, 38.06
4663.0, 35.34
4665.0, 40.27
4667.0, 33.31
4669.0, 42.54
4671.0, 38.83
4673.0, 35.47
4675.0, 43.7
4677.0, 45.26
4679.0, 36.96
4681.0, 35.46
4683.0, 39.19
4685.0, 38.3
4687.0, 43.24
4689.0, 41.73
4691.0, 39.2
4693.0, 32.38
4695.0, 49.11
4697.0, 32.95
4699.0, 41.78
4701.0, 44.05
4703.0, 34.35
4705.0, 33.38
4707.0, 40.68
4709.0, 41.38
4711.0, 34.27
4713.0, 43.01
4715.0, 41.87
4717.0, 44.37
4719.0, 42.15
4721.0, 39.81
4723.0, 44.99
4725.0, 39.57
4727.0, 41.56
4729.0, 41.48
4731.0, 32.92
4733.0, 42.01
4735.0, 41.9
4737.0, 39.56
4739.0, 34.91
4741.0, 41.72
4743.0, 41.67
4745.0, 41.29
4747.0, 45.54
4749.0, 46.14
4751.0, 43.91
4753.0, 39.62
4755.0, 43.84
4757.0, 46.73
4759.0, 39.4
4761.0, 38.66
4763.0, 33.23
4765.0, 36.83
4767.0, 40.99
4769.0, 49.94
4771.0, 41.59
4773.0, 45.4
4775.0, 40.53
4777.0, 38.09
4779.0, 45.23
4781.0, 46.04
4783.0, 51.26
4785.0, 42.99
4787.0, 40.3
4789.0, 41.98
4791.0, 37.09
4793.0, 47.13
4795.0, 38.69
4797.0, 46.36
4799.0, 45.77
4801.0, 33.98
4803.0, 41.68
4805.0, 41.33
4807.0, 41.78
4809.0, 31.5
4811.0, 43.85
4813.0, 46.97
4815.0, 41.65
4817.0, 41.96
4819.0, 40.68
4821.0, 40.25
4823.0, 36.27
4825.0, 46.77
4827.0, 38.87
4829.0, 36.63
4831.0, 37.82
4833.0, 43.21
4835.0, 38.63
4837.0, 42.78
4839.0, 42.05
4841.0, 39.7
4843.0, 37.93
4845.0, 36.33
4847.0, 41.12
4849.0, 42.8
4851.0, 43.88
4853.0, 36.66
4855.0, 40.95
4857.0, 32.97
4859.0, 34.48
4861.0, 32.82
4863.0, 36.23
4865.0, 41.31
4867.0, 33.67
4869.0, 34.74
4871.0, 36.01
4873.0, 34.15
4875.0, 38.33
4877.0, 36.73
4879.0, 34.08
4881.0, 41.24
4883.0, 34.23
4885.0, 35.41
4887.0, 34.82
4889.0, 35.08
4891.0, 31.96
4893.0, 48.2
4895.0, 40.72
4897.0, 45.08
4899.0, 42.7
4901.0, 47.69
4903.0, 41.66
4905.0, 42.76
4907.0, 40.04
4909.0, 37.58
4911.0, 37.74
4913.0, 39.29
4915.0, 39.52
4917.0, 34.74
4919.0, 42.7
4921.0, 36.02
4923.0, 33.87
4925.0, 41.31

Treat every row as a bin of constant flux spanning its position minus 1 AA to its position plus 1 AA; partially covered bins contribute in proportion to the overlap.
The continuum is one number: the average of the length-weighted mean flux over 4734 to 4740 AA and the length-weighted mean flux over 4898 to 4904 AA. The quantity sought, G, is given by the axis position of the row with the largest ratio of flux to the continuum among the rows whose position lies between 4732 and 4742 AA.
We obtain 4733.0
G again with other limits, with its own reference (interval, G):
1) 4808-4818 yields 4813.0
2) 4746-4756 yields 4749.0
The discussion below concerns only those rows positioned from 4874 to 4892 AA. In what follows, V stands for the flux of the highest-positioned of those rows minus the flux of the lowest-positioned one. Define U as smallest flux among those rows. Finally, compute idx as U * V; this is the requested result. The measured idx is -204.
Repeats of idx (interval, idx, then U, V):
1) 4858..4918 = 8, 31.96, 0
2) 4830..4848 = 120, 36.33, 3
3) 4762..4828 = 178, 31.5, 6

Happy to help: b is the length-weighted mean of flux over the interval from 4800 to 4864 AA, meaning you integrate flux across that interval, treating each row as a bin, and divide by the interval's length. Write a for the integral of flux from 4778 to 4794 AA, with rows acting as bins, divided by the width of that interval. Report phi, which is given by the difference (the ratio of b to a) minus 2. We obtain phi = -1.10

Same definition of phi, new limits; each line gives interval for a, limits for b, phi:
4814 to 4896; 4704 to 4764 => -0.94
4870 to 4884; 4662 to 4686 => -0.94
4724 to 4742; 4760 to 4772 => -0.98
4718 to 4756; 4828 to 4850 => -1.03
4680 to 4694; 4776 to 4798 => -0.88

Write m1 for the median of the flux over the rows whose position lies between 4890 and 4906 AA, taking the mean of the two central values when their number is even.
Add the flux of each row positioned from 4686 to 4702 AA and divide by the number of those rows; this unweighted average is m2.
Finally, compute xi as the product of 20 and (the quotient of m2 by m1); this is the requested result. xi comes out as 19.0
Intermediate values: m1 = 42.7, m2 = 40.6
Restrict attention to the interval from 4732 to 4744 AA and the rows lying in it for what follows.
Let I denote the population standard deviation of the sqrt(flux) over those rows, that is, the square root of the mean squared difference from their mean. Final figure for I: 0.206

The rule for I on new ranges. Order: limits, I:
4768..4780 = 0.292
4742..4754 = 0.180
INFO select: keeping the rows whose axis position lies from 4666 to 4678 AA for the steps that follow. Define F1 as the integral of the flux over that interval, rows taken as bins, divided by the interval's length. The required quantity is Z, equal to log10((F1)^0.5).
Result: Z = 0.800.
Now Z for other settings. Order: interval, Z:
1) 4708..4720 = 0.807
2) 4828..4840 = 0.802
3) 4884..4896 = 0.788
